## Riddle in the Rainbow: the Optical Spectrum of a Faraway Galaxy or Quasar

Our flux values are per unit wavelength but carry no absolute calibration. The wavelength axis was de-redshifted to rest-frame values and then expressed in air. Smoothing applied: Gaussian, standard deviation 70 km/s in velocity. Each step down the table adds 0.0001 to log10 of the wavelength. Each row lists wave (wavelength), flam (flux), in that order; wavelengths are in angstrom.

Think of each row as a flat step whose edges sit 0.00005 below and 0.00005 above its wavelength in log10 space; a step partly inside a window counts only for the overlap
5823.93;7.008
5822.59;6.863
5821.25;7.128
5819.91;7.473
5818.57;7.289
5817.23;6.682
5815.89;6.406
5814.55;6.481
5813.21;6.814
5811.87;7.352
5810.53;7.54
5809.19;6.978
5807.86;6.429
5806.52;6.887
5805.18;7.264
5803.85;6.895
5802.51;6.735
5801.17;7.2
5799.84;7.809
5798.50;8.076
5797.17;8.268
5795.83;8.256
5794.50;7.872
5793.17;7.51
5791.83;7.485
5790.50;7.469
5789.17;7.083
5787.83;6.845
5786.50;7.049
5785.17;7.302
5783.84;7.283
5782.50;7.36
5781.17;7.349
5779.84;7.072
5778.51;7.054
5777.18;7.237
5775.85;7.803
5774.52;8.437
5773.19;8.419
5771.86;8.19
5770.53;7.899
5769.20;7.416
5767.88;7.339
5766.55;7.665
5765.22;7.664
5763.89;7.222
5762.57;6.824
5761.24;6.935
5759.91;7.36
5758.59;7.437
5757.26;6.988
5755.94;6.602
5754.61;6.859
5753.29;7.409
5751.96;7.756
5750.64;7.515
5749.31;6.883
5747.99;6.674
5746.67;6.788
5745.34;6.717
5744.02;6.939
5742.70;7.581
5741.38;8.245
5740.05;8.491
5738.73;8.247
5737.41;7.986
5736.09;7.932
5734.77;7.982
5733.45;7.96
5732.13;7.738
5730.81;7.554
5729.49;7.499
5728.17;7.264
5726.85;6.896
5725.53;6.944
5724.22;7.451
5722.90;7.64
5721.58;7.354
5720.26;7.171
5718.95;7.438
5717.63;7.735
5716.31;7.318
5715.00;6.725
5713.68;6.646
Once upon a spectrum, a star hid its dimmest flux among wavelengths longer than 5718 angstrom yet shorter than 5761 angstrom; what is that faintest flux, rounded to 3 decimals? 6.602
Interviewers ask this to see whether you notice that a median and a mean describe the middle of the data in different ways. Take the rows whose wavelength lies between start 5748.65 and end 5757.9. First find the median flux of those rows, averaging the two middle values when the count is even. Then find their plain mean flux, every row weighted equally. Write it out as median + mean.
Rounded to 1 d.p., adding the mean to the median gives 14.1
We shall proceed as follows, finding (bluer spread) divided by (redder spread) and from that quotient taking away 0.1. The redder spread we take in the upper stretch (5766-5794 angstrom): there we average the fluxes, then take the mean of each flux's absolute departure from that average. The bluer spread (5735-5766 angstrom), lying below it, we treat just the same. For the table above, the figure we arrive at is 1.31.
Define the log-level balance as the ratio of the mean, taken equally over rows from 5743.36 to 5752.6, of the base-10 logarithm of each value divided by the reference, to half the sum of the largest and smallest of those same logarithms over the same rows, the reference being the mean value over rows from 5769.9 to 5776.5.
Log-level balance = 1.19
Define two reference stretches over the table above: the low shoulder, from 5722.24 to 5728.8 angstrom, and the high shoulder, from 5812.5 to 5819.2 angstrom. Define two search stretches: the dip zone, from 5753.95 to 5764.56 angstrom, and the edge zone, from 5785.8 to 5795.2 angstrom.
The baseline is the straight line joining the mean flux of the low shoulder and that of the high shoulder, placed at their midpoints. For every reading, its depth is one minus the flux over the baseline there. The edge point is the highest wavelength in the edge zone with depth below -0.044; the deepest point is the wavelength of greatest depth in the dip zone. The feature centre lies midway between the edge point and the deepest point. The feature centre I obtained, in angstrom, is 5775.2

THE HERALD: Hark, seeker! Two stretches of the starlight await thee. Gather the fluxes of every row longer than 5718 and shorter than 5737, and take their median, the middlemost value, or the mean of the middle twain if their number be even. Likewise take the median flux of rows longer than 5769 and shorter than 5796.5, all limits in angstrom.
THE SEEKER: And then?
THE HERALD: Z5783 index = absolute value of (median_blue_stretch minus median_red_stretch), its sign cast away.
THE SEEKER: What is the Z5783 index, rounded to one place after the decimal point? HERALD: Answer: 0.1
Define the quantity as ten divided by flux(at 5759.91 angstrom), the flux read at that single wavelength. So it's 1.36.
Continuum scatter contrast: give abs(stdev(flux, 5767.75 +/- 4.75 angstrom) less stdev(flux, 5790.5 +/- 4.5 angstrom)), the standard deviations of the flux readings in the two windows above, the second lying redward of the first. 0.01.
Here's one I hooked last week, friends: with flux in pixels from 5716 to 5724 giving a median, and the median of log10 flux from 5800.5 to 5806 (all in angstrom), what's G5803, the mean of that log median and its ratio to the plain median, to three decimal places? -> 0.481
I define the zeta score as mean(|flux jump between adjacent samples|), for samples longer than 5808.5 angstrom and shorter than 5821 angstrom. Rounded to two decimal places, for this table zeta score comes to 0.35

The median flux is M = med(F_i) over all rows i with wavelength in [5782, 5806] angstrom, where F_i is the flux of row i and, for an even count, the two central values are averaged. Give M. 7.33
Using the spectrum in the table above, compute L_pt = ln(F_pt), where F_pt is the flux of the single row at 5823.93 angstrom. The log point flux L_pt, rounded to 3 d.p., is 1.947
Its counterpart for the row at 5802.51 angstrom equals 1.907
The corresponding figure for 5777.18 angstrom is 1.979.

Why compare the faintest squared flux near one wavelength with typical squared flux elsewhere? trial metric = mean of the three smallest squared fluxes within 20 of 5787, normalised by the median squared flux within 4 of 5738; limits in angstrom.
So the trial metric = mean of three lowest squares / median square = 0.71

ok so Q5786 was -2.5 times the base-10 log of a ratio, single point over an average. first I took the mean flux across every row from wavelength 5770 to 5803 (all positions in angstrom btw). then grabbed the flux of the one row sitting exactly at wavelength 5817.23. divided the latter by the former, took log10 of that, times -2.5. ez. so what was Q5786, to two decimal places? 0.13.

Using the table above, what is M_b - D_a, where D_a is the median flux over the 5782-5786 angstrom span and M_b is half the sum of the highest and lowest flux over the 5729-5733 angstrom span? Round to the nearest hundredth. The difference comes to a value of 0.32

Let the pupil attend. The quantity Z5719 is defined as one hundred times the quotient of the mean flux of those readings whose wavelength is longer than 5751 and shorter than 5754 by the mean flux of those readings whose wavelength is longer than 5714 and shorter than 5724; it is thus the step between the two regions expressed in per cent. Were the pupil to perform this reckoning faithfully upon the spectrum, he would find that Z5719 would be 103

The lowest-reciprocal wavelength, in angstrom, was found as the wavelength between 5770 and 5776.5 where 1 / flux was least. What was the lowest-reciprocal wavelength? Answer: 5774.52 angstrom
